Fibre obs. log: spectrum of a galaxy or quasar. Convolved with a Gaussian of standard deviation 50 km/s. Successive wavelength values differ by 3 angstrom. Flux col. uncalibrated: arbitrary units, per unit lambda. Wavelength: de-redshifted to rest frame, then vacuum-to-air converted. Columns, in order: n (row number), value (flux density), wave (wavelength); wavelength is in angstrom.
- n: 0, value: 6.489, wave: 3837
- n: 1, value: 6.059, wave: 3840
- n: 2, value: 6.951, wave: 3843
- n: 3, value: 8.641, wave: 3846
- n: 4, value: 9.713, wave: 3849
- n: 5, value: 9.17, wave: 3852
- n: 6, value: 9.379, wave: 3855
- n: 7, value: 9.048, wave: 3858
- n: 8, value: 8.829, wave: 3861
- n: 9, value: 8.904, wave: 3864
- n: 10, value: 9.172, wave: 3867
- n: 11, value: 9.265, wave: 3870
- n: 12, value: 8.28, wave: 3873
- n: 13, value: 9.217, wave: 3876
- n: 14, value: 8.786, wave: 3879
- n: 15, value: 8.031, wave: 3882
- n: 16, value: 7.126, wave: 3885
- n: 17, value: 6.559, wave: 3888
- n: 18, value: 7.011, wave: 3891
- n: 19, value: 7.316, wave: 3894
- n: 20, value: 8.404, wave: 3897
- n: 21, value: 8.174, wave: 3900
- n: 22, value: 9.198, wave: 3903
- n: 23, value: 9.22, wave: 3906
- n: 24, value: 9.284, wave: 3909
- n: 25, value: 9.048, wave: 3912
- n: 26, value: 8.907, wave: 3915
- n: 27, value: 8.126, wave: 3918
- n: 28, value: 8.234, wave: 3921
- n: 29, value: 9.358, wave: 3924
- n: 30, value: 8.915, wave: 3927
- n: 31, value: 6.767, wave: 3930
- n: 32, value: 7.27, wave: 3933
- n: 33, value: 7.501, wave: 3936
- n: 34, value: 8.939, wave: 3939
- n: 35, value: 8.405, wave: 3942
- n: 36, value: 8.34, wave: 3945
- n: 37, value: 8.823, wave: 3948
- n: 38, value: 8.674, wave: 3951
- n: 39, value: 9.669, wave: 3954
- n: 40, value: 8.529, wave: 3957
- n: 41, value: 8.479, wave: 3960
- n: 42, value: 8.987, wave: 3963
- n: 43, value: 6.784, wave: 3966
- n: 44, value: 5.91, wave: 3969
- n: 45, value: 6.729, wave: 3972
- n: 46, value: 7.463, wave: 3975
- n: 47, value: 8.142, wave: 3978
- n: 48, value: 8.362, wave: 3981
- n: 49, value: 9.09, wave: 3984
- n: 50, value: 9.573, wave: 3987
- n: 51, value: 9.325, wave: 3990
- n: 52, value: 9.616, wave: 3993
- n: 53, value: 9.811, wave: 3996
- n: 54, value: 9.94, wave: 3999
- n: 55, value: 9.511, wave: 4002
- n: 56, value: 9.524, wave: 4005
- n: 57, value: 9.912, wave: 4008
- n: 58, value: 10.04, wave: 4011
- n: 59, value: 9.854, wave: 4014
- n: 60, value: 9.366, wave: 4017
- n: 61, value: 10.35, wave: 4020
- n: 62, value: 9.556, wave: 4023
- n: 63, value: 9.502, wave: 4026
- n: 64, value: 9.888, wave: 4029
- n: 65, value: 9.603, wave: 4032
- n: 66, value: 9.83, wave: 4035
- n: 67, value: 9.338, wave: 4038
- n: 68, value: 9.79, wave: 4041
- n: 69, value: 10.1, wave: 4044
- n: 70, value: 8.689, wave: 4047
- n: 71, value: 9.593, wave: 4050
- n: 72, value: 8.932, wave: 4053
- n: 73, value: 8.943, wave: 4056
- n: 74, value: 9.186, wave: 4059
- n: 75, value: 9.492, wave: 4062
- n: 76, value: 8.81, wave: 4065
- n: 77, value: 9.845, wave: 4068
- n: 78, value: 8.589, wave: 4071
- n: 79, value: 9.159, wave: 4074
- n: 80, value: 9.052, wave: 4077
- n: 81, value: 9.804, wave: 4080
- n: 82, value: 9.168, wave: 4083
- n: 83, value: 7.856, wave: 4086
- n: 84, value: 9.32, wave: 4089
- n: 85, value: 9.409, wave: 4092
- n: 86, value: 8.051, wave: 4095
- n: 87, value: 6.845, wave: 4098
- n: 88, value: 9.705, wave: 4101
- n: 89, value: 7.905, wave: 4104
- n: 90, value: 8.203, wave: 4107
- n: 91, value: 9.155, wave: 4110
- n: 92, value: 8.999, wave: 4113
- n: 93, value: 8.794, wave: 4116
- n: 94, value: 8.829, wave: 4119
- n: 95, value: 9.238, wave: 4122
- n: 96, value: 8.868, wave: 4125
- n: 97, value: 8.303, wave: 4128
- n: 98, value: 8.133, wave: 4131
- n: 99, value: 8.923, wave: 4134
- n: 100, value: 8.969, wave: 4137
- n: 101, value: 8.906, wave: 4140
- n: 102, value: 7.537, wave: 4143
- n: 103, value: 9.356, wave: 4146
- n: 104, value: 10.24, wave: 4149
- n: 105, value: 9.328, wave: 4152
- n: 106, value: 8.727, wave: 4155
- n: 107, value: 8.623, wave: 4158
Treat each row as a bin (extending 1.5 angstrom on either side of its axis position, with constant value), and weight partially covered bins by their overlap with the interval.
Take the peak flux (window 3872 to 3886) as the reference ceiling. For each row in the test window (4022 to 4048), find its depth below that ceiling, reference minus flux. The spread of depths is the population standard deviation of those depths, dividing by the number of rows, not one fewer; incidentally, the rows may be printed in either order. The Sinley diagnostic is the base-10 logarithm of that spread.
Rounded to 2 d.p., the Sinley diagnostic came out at -0.42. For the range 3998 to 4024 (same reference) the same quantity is -0.53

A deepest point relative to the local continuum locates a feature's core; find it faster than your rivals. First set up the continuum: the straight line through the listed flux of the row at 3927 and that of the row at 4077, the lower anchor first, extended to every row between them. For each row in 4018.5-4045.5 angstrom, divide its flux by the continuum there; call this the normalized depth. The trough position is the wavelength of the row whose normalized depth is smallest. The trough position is 4038 angstrom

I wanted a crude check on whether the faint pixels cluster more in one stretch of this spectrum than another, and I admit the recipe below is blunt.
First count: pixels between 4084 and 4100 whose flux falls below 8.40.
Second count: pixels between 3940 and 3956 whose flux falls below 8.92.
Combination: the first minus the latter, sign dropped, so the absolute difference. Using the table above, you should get 1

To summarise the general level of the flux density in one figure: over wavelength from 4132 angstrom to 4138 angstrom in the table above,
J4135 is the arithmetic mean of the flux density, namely 8.9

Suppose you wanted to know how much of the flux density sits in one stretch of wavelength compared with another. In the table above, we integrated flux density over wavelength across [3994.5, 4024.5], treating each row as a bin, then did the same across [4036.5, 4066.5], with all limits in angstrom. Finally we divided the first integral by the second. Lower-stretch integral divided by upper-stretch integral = 1.05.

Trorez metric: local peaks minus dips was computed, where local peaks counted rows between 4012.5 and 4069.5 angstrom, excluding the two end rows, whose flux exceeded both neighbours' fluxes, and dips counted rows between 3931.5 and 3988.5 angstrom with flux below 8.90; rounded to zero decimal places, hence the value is -8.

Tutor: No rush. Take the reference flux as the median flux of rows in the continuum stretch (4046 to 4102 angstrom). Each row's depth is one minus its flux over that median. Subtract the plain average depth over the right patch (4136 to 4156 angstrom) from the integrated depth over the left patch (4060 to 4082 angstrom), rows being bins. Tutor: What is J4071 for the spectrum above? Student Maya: -0.2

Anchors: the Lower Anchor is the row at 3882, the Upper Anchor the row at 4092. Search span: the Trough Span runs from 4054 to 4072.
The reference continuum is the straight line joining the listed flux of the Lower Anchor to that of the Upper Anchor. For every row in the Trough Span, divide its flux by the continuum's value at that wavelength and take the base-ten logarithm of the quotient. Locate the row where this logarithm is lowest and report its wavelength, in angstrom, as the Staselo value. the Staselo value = 4071 angstrom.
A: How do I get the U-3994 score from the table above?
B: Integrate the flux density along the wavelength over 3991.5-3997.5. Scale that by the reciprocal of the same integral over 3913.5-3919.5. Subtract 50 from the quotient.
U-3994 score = -48.9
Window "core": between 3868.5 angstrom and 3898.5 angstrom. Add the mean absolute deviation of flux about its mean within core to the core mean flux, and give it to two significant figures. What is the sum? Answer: 8.8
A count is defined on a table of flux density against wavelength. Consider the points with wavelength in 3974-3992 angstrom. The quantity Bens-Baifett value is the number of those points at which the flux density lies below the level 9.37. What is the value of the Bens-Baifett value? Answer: 5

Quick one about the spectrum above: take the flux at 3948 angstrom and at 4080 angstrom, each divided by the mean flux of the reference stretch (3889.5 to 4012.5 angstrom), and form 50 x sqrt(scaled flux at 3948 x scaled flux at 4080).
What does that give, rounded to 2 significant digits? 54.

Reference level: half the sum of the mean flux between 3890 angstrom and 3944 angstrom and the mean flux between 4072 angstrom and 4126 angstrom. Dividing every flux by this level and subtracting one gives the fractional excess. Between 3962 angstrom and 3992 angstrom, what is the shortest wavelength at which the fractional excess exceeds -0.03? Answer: 3963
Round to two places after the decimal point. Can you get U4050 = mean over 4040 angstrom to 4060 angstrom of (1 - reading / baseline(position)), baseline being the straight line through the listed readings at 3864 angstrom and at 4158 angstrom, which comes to -0.07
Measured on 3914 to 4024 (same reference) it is 0.01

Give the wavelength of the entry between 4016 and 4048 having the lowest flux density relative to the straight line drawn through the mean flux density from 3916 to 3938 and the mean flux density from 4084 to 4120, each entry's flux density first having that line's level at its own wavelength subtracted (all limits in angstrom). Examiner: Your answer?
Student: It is 4047 angstrom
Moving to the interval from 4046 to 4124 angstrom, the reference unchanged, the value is 4098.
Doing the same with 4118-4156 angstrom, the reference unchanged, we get 4143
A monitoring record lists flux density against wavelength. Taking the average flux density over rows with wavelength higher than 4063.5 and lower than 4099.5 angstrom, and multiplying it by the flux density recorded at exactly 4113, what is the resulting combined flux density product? 79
